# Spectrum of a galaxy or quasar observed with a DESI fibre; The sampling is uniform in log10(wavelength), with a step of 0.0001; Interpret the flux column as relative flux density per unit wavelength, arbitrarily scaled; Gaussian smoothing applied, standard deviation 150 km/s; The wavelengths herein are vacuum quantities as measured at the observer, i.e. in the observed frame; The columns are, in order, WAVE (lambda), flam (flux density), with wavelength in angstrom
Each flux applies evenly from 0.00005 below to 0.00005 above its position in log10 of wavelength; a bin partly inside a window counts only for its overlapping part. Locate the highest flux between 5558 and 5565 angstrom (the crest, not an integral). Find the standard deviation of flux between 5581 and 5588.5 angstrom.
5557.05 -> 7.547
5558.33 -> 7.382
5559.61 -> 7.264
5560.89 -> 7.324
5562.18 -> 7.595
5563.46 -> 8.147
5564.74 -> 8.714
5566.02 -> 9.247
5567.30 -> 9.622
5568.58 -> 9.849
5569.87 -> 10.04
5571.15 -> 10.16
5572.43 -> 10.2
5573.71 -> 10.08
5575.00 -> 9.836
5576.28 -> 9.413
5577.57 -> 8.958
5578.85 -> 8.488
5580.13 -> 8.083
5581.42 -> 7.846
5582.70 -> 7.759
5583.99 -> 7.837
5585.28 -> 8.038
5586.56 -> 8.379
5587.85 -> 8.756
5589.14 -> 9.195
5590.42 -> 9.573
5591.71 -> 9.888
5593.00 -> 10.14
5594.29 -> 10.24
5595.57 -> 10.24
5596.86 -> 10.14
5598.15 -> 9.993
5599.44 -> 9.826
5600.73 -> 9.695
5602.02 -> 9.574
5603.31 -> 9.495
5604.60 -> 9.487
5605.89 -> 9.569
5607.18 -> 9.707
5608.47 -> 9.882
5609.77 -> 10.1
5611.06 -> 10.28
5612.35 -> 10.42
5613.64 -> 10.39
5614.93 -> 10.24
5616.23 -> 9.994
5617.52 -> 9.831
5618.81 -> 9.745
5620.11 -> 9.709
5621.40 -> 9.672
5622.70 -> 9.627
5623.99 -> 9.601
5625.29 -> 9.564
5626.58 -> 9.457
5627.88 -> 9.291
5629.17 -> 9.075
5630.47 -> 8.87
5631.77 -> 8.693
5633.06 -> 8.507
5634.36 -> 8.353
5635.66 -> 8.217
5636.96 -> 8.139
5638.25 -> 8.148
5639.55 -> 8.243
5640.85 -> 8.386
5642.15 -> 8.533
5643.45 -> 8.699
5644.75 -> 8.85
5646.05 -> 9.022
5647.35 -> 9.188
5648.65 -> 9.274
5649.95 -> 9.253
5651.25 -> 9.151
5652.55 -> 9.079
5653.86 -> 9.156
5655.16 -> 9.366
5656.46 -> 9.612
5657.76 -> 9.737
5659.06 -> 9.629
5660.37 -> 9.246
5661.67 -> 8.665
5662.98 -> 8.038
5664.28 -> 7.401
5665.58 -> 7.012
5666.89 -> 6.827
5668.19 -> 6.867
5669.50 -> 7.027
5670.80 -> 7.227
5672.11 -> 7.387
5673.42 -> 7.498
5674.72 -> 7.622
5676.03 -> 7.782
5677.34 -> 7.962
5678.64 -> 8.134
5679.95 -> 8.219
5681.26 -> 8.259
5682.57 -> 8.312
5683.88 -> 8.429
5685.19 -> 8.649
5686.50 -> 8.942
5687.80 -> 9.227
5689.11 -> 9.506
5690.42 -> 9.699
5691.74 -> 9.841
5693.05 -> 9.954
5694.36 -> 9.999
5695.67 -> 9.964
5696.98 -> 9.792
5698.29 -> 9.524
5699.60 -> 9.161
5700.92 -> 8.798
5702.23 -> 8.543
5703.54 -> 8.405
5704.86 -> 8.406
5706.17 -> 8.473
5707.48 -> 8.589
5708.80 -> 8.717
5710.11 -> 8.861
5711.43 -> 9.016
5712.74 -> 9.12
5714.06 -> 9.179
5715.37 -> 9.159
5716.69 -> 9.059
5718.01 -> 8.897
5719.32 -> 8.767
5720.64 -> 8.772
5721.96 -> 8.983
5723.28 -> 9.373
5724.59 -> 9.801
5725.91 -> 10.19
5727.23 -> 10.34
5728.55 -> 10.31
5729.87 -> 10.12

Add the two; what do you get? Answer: 9.1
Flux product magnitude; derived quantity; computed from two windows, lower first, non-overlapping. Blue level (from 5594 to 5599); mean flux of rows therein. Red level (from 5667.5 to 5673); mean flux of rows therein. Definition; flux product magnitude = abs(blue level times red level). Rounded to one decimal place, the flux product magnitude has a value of 72.4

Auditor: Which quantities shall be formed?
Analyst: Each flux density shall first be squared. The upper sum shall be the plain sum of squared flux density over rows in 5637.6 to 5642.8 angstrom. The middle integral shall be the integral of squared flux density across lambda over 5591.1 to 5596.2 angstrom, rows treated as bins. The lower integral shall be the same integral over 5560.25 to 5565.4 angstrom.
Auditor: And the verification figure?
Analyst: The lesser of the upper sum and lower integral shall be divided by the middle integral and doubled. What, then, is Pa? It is 1.1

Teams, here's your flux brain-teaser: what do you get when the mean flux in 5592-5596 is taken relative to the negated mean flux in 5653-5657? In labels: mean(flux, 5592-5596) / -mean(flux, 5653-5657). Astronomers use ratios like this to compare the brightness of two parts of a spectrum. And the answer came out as -1.09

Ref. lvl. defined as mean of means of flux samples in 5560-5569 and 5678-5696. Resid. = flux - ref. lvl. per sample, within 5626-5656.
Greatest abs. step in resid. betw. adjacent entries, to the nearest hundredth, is 0.22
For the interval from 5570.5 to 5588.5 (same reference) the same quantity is 0.47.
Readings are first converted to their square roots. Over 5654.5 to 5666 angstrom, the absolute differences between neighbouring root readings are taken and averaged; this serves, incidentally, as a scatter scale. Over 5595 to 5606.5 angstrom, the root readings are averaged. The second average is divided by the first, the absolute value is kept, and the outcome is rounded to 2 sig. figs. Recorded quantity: 47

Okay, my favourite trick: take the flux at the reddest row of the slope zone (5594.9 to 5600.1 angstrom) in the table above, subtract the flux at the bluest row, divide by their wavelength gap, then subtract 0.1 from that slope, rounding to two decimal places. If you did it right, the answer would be -0.21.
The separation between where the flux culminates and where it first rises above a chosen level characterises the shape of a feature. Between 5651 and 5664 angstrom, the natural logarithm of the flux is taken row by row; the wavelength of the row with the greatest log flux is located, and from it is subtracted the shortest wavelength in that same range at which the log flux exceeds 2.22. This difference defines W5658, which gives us 2.6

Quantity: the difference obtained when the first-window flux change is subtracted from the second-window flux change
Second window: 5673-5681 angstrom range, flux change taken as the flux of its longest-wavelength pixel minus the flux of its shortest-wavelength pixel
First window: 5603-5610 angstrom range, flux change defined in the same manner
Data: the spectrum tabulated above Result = 0.1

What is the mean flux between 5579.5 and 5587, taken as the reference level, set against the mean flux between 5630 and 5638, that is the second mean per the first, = 1.06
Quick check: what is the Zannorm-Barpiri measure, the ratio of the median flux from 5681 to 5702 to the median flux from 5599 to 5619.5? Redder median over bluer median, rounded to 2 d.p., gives 0.95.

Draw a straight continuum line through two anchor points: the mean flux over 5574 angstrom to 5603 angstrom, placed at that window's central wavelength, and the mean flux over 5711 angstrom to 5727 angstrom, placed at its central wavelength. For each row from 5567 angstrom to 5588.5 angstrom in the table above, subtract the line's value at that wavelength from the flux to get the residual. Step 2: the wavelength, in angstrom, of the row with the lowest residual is 5582.70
